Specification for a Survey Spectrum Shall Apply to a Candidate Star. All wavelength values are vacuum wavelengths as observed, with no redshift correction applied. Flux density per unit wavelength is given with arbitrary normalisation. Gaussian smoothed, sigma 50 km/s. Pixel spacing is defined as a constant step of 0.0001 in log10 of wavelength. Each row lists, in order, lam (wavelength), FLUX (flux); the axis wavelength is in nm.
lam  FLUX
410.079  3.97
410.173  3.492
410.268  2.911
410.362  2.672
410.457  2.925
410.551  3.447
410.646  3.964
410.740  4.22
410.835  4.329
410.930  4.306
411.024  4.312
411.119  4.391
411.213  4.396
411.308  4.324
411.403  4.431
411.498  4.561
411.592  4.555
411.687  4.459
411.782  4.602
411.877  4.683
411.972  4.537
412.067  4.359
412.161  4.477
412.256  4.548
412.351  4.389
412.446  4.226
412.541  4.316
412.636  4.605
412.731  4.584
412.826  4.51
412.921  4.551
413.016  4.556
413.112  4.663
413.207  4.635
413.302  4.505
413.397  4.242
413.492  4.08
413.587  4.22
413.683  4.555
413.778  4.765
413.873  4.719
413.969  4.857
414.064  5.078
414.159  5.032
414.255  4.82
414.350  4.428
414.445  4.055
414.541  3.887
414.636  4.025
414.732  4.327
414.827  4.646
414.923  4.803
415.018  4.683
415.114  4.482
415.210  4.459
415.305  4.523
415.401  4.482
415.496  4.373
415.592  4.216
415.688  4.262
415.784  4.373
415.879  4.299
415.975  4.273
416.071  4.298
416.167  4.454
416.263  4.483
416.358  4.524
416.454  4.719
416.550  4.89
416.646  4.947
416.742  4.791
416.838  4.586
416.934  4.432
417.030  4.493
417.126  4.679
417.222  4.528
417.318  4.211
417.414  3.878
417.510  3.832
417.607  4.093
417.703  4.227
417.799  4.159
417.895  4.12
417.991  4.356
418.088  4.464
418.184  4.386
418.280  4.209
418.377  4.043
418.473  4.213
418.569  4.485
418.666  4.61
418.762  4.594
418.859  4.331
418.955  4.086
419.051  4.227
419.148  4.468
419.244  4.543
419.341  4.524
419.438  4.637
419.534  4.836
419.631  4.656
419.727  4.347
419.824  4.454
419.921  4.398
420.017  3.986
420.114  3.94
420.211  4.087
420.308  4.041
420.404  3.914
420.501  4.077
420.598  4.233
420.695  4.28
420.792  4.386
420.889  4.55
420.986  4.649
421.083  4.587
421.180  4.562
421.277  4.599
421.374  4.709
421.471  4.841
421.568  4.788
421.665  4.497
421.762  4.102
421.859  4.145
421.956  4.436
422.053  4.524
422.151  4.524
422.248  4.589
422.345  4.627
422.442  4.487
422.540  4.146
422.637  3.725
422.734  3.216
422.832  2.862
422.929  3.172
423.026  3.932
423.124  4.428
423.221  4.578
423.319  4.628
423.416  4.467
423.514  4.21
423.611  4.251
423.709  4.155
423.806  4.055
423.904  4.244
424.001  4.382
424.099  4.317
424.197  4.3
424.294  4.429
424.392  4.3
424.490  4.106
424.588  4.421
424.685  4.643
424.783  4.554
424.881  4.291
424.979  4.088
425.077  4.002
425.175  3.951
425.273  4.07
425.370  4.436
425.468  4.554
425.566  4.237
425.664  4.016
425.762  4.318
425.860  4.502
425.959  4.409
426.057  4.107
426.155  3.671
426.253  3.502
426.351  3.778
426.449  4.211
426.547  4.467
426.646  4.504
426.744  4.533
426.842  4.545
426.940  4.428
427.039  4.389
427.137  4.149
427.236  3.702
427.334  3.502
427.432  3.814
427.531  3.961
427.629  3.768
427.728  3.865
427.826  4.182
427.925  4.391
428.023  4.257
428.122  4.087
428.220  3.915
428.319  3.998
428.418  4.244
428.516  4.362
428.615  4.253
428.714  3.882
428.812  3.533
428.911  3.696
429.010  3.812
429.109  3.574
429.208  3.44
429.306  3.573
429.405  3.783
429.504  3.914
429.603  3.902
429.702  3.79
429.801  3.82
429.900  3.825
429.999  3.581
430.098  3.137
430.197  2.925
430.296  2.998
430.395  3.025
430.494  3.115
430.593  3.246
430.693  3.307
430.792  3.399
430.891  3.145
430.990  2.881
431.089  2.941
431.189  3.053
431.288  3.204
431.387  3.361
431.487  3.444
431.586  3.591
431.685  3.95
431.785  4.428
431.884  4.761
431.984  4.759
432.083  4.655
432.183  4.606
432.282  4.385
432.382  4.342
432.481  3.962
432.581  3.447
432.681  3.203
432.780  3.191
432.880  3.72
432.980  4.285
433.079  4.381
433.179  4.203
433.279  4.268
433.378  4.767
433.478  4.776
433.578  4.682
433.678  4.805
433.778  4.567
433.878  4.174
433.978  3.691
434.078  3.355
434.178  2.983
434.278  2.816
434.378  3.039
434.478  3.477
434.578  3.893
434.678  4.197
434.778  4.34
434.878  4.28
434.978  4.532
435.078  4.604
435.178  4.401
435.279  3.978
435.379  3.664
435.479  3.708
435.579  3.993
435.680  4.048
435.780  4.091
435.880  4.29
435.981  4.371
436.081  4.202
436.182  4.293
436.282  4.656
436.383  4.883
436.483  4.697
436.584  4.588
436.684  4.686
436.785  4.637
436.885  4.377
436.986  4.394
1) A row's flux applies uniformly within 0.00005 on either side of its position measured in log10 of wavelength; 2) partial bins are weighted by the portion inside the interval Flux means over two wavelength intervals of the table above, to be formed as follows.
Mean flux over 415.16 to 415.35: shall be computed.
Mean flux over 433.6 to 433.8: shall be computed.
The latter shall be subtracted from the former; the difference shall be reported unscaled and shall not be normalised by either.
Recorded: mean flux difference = -0.20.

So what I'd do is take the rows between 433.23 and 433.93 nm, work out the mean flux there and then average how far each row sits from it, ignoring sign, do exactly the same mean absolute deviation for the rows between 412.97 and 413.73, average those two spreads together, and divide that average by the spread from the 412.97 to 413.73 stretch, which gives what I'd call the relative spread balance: 1.05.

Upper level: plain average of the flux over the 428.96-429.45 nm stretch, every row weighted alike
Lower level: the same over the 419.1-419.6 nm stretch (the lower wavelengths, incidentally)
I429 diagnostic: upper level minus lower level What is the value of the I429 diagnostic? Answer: -1.0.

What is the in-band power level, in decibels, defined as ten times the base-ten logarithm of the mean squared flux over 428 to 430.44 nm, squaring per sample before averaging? 11.5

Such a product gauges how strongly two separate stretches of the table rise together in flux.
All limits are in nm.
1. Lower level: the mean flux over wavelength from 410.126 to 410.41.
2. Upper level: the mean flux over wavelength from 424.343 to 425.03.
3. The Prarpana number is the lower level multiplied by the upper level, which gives 13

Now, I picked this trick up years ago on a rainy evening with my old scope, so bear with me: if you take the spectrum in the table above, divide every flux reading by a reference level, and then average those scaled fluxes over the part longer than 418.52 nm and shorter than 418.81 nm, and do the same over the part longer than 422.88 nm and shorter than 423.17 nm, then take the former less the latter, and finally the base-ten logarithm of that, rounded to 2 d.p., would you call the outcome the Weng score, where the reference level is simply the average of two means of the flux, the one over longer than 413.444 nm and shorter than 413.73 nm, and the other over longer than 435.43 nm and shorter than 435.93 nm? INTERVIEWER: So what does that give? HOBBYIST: -0.76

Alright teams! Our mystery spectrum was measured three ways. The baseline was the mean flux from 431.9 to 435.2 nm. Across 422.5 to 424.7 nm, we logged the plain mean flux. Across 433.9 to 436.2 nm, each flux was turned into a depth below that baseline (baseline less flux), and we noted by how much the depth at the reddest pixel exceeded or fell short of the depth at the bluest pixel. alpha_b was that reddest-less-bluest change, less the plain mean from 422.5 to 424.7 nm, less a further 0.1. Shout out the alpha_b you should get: -4.8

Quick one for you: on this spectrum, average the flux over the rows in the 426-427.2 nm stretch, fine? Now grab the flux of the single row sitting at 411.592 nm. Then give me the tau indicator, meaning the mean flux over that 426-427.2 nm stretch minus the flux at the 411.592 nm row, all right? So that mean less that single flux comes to -0.4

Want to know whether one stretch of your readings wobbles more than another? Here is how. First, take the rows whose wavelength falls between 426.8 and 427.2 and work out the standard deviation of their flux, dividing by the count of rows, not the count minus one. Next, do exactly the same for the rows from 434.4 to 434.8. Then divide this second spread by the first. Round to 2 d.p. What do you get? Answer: 2.30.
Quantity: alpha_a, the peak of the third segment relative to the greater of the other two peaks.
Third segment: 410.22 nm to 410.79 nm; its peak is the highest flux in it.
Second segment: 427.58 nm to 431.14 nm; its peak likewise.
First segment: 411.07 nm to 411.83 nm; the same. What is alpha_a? 0.92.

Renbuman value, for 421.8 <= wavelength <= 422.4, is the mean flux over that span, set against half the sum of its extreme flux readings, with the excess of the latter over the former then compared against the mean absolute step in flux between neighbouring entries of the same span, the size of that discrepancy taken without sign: 0.18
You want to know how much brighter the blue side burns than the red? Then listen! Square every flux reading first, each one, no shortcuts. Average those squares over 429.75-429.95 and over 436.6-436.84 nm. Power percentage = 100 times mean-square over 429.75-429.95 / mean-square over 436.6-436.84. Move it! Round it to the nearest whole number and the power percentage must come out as 67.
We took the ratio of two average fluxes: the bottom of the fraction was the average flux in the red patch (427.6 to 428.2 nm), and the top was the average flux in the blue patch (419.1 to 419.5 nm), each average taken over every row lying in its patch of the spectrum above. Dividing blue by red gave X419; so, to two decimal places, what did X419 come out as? 1.11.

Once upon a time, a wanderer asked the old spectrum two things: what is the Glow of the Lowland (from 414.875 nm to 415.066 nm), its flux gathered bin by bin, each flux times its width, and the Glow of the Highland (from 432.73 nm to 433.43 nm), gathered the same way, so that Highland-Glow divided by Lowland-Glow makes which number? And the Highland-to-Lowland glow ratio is 3.2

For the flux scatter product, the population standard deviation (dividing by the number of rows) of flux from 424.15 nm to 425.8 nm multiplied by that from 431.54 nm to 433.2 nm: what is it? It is 0.10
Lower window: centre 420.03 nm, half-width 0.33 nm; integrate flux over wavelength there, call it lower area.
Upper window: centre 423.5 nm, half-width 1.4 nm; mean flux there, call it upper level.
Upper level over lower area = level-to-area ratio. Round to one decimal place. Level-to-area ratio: 1.5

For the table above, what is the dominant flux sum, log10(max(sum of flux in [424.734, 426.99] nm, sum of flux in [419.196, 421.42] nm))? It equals 2.00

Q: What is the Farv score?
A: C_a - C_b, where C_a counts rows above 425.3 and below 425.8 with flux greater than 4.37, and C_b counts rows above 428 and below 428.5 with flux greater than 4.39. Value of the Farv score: 2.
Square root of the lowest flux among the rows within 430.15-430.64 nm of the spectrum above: 1.71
